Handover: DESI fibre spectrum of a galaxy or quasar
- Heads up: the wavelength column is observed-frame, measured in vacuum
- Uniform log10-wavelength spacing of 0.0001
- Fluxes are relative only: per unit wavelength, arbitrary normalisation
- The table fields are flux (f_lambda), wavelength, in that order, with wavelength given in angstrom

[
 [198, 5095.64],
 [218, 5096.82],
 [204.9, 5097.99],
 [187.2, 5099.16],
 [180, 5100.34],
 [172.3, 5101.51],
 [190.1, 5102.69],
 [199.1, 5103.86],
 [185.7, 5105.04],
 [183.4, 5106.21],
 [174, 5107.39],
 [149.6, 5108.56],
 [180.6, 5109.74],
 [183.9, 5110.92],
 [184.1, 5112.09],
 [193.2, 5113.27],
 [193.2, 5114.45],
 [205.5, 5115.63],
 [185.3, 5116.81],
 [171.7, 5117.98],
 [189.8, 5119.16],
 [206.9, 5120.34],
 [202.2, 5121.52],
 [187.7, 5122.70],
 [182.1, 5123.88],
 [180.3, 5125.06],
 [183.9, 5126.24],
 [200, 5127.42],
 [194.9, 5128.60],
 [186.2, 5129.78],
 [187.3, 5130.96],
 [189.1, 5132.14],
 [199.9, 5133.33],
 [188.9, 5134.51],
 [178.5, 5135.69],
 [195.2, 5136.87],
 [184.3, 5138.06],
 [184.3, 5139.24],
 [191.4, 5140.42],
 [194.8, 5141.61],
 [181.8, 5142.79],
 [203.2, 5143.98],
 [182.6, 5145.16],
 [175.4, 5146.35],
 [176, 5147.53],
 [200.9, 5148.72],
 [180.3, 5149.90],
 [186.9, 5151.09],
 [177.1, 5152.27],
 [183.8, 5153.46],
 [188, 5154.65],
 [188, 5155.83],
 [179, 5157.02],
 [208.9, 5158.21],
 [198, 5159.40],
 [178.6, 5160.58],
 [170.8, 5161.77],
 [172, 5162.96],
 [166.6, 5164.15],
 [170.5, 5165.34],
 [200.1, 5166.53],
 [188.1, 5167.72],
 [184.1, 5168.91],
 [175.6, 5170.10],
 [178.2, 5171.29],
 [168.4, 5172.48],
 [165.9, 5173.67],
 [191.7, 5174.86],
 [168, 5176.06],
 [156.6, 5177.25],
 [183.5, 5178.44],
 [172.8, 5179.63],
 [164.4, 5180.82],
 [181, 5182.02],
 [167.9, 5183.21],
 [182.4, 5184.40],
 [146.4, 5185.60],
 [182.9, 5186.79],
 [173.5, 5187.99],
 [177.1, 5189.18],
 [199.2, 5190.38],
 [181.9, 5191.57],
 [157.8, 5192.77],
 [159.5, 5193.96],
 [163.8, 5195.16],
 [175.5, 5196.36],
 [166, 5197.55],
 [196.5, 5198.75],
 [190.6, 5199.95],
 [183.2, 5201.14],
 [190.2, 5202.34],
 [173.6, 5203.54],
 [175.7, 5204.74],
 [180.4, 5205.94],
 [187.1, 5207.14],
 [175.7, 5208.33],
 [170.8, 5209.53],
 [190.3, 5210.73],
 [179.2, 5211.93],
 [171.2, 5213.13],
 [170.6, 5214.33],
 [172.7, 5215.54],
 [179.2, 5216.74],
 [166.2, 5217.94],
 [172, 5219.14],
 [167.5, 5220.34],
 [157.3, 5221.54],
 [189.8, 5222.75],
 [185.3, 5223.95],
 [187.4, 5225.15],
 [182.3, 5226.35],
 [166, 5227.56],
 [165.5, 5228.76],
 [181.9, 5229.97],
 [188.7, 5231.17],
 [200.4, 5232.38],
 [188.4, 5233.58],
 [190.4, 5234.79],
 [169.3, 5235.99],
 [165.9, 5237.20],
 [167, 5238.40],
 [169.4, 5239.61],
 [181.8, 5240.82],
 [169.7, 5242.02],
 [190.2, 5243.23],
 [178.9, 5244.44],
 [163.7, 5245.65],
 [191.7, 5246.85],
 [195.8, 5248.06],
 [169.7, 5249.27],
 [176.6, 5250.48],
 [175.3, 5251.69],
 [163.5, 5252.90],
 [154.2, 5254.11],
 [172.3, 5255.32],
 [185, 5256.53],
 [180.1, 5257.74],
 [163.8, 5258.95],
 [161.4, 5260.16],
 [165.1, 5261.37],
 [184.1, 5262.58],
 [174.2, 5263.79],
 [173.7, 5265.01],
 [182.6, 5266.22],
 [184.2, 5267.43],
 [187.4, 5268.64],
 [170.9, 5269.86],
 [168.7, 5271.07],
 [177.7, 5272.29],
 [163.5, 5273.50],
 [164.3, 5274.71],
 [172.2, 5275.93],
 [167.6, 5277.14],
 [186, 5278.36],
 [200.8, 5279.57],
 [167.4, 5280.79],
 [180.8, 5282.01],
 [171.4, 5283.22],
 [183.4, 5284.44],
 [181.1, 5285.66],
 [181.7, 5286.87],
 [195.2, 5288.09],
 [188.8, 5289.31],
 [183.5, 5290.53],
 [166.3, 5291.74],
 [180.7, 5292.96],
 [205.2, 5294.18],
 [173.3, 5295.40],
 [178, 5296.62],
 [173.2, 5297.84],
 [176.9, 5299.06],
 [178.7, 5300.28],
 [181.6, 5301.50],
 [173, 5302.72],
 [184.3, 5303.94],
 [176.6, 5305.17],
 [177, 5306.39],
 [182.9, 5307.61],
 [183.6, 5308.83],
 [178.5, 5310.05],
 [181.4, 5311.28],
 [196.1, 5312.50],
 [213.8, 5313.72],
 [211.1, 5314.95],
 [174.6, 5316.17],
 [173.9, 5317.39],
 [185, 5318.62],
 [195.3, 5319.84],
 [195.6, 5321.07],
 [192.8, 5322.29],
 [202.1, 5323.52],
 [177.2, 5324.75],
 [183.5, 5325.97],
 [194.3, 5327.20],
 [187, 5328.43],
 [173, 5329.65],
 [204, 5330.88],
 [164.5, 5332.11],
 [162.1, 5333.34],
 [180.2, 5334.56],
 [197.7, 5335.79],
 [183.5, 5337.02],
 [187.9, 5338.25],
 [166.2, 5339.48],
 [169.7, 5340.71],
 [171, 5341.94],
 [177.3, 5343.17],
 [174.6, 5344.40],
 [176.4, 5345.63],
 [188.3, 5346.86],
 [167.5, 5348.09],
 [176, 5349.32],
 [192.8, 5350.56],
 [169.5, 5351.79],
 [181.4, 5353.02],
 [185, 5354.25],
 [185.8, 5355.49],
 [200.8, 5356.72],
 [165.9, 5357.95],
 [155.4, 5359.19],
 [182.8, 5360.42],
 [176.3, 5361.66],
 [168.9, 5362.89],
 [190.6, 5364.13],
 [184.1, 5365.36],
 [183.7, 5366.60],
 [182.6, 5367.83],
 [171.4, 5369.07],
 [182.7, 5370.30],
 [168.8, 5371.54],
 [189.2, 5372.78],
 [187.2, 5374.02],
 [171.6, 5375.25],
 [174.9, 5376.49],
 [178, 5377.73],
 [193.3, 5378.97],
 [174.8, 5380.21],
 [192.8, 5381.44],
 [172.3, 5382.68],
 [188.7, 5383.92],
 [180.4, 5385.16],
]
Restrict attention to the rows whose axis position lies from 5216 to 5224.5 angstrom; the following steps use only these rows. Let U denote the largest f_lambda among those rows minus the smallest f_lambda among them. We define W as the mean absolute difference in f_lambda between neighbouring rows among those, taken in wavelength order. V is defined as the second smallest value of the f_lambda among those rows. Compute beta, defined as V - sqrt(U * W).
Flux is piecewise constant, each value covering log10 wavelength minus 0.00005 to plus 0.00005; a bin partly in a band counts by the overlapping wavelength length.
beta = 147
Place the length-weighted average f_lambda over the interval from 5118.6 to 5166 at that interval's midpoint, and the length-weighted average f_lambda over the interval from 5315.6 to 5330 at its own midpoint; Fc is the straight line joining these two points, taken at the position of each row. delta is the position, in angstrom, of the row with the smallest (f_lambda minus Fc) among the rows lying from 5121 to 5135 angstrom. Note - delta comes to 5125.06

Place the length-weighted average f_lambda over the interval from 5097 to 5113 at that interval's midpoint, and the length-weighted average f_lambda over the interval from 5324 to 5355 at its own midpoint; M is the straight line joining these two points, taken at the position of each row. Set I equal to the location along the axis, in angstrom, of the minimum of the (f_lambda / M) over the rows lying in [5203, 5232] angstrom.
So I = 5221.54 angstrom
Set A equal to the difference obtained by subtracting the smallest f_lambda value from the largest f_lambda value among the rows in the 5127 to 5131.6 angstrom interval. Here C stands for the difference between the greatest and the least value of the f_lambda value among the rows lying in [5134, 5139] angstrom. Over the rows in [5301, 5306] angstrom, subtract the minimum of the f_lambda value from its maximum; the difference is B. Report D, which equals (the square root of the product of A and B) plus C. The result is 29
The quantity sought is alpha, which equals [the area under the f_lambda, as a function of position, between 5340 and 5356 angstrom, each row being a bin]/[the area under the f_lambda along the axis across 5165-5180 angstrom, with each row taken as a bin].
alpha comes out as 1.07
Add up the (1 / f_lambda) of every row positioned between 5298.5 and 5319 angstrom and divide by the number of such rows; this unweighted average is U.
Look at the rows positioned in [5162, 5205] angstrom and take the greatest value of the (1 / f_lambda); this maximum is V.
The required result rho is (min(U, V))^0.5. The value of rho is 0.0738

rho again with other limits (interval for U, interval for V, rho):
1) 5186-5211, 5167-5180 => 0.0750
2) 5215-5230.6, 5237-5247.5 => 0.0757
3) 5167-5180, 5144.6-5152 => 0.0755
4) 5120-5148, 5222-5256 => 0.0728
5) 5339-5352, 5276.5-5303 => 0.0756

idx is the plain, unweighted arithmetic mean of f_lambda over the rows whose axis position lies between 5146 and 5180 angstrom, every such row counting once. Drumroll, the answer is 180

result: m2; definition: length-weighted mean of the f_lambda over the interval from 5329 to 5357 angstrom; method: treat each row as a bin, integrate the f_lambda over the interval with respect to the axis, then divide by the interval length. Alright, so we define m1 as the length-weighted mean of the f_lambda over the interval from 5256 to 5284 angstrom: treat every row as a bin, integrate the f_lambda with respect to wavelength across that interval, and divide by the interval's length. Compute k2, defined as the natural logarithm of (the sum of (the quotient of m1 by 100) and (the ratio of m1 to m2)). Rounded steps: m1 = 175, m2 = 180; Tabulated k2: 1.00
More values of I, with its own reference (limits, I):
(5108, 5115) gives 5108.56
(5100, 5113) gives 5108.56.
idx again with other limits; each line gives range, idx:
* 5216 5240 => 177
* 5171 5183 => 173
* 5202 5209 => 180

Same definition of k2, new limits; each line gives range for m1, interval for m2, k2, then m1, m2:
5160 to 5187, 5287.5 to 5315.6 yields 0.99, 174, 184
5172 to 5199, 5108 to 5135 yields 0.97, 173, 188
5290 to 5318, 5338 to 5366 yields 1.05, 183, 178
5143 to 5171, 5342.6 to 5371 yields 1.05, 184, 179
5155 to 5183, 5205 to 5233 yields 1.03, 179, 178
